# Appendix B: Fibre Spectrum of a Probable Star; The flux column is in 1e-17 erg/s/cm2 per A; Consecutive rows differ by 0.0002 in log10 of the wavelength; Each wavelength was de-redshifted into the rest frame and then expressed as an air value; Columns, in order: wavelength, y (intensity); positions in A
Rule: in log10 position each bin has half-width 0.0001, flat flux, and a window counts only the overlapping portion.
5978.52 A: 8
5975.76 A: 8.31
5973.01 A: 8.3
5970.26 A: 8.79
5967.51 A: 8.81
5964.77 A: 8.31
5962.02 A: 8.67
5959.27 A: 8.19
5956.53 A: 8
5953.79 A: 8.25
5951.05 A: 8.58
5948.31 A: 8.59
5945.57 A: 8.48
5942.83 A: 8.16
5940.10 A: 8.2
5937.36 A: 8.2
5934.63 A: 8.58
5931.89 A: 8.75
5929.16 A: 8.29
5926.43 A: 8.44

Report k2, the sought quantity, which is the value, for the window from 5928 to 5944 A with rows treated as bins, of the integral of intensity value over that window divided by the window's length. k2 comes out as 8.37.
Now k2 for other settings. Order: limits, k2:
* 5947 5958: 8.36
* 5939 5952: 8.40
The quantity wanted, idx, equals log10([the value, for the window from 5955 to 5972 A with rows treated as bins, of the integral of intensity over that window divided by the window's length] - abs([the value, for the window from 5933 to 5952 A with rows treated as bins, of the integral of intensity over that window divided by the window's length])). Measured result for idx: -1.21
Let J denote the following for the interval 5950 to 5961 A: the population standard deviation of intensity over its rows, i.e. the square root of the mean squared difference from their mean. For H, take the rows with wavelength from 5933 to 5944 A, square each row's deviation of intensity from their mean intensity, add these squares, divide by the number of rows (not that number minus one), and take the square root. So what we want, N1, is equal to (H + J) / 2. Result 0.19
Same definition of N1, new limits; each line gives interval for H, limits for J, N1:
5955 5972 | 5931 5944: 0.28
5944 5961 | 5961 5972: 0.21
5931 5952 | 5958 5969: 0.23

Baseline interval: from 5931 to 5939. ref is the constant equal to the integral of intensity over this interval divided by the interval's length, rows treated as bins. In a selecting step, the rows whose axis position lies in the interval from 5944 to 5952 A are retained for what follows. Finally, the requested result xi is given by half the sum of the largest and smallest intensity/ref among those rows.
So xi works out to 1.01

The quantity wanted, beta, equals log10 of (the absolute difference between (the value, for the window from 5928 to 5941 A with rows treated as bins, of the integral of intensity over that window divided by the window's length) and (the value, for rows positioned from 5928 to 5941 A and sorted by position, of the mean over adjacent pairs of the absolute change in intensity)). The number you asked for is 0.911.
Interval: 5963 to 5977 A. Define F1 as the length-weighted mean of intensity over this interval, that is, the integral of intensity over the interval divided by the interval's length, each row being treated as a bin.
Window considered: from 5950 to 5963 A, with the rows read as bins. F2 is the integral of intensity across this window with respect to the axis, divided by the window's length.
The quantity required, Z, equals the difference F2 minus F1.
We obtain -0.19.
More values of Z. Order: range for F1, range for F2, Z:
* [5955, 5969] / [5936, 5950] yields -0.07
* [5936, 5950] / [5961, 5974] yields 0.25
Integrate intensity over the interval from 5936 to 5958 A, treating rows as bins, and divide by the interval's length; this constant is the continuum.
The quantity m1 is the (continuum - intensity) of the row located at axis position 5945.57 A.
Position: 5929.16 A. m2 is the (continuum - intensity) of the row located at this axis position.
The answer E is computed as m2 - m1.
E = 0.19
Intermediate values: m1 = -0.2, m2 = 0.02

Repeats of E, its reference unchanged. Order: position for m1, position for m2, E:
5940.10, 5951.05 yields -0.38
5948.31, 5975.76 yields 0.28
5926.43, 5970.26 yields -0.35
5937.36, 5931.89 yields -0.55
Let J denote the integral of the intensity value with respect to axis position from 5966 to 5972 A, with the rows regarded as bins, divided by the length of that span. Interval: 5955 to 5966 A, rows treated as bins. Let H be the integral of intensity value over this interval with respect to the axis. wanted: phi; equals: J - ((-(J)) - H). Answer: 109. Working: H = 91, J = 8.77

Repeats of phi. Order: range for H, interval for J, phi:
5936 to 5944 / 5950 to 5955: 82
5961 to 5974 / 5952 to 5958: 128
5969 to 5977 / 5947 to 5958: 84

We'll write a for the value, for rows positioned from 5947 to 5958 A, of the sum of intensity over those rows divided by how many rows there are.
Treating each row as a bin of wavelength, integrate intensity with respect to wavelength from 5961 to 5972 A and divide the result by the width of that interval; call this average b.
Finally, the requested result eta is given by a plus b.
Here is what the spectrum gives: 17.0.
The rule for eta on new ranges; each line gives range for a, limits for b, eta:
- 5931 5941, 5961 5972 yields 17.1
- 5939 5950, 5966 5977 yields 16.9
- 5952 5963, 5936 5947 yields 16.5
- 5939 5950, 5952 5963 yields 16.6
